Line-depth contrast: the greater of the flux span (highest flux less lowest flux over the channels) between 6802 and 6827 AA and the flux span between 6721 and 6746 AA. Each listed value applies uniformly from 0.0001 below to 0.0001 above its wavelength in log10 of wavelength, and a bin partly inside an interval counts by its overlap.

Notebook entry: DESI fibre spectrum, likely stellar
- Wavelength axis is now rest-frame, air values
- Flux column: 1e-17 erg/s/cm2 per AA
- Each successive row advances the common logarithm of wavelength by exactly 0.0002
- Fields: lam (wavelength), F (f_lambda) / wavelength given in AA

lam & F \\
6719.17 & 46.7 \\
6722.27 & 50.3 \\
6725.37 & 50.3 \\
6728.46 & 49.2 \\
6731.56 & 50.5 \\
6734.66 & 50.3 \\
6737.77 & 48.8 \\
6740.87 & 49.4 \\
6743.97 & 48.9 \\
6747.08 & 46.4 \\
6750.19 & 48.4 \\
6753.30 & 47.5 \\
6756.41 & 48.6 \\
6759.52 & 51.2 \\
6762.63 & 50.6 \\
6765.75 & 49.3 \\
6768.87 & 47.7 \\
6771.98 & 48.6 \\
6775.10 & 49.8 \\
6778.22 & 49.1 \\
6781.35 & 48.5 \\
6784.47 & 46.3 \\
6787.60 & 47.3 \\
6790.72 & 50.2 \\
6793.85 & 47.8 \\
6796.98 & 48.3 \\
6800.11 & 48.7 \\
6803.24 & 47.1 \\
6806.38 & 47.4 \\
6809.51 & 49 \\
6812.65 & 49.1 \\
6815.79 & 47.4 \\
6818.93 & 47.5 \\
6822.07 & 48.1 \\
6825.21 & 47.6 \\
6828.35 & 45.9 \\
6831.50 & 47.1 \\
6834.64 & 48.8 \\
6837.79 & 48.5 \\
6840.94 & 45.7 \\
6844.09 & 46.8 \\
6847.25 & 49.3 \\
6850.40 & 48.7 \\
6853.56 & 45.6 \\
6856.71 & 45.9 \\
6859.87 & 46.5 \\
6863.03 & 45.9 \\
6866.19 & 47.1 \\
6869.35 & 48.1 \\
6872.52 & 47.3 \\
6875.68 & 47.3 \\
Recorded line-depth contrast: 2.0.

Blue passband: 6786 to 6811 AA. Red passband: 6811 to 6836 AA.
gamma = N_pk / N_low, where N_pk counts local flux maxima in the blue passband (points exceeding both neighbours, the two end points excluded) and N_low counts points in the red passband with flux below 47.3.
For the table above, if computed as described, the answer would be 1.0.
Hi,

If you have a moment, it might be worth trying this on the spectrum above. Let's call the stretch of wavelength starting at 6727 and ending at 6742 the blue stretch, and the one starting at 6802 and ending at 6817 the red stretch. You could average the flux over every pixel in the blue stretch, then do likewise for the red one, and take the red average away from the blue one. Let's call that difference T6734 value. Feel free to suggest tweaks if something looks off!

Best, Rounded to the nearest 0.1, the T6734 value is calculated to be 1.6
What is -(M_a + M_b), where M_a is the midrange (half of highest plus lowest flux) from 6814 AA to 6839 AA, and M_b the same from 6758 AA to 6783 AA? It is -96.8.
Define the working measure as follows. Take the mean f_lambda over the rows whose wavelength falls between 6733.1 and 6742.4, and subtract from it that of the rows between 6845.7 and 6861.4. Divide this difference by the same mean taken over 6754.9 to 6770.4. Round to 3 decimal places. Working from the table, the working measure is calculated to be 0.046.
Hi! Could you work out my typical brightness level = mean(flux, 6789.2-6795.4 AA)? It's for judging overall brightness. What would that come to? 49.0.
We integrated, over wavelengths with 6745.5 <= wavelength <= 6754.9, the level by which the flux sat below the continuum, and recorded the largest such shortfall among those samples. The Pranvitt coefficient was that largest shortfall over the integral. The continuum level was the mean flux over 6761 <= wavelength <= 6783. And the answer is 0.17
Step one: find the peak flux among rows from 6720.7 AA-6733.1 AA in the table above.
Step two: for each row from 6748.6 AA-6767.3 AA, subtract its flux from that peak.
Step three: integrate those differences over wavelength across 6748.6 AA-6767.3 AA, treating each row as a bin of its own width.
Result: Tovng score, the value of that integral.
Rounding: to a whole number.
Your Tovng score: 23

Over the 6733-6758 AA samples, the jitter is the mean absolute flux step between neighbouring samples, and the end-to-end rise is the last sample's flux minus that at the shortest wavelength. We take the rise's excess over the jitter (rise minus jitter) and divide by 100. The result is -0.030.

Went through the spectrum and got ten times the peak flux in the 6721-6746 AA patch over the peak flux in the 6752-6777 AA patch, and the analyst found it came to 9.9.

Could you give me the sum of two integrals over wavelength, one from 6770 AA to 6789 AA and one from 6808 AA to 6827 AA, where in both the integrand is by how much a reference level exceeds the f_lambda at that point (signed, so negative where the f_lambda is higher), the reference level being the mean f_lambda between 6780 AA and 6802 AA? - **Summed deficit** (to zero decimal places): -1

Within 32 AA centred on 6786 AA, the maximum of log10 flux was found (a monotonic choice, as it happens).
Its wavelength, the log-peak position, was 6790.72 AA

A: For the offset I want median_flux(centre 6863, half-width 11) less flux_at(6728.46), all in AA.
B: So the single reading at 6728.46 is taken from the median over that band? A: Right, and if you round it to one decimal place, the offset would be -2.7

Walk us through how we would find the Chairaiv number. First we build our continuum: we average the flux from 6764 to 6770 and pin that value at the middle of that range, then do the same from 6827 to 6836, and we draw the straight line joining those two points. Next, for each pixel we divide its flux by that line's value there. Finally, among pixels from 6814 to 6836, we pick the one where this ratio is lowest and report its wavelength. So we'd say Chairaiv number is 6828.35 AA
